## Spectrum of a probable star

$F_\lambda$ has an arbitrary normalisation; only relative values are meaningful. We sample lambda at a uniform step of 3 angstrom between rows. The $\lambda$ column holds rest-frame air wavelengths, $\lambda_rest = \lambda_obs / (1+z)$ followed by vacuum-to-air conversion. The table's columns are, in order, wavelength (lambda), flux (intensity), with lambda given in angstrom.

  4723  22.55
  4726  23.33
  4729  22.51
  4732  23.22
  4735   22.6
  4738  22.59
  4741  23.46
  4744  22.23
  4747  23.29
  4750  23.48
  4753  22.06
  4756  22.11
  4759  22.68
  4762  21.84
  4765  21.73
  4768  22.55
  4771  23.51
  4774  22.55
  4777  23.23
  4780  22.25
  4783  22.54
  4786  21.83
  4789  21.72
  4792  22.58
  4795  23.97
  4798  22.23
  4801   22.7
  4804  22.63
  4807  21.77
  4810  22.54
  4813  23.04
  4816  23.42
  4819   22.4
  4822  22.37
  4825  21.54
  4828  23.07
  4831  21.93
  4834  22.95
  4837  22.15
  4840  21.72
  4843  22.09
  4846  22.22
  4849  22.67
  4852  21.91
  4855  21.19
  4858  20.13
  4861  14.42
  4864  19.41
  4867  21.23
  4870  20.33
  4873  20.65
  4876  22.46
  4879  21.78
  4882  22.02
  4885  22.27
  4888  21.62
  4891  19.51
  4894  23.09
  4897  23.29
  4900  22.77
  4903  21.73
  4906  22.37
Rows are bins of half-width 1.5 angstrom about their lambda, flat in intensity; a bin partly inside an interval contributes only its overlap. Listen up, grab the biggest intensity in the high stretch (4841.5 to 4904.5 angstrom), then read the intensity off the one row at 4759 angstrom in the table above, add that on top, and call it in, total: 46.0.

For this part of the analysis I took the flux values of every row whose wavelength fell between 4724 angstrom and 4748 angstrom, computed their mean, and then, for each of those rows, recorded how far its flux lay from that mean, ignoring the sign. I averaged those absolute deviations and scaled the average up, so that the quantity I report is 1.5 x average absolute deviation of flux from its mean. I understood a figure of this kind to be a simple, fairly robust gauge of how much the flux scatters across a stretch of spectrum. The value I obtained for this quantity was 0.63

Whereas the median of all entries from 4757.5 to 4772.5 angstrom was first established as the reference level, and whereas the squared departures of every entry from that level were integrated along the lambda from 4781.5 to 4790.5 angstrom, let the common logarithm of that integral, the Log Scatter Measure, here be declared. 0.56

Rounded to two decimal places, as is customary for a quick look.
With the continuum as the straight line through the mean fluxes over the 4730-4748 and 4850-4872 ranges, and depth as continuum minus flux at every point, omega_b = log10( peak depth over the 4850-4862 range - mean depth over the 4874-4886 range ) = 0.91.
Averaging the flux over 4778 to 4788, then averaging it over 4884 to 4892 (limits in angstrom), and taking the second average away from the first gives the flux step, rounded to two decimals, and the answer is 1.07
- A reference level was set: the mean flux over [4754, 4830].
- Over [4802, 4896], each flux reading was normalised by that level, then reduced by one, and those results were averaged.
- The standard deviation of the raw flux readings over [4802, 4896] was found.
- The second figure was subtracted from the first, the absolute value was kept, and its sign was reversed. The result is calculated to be -1.7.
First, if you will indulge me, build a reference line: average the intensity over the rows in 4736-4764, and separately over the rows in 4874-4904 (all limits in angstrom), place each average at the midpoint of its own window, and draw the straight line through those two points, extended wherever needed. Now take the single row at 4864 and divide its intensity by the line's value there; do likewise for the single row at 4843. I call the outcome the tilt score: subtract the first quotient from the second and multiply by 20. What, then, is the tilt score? 2.3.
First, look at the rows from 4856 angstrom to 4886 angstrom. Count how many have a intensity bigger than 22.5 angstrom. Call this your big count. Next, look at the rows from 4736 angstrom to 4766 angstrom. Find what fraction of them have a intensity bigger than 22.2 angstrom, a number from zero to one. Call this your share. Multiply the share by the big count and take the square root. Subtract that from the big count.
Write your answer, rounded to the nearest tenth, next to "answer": 0.0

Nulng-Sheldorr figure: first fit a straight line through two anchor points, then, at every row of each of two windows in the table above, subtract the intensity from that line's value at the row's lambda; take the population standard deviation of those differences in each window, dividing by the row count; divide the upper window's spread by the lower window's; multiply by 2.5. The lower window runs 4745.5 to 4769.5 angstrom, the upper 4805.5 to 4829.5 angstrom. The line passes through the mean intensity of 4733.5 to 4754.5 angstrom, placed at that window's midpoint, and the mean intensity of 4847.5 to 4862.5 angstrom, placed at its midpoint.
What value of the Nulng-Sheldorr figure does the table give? 3.1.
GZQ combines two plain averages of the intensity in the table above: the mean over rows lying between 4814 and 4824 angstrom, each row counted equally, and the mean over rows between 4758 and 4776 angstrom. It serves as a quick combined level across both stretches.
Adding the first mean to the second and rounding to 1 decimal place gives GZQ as 45.2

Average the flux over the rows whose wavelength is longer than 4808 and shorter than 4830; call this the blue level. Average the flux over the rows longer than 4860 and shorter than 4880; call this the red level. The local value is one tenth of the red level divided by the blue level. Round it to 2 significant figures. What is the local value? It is 0.089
